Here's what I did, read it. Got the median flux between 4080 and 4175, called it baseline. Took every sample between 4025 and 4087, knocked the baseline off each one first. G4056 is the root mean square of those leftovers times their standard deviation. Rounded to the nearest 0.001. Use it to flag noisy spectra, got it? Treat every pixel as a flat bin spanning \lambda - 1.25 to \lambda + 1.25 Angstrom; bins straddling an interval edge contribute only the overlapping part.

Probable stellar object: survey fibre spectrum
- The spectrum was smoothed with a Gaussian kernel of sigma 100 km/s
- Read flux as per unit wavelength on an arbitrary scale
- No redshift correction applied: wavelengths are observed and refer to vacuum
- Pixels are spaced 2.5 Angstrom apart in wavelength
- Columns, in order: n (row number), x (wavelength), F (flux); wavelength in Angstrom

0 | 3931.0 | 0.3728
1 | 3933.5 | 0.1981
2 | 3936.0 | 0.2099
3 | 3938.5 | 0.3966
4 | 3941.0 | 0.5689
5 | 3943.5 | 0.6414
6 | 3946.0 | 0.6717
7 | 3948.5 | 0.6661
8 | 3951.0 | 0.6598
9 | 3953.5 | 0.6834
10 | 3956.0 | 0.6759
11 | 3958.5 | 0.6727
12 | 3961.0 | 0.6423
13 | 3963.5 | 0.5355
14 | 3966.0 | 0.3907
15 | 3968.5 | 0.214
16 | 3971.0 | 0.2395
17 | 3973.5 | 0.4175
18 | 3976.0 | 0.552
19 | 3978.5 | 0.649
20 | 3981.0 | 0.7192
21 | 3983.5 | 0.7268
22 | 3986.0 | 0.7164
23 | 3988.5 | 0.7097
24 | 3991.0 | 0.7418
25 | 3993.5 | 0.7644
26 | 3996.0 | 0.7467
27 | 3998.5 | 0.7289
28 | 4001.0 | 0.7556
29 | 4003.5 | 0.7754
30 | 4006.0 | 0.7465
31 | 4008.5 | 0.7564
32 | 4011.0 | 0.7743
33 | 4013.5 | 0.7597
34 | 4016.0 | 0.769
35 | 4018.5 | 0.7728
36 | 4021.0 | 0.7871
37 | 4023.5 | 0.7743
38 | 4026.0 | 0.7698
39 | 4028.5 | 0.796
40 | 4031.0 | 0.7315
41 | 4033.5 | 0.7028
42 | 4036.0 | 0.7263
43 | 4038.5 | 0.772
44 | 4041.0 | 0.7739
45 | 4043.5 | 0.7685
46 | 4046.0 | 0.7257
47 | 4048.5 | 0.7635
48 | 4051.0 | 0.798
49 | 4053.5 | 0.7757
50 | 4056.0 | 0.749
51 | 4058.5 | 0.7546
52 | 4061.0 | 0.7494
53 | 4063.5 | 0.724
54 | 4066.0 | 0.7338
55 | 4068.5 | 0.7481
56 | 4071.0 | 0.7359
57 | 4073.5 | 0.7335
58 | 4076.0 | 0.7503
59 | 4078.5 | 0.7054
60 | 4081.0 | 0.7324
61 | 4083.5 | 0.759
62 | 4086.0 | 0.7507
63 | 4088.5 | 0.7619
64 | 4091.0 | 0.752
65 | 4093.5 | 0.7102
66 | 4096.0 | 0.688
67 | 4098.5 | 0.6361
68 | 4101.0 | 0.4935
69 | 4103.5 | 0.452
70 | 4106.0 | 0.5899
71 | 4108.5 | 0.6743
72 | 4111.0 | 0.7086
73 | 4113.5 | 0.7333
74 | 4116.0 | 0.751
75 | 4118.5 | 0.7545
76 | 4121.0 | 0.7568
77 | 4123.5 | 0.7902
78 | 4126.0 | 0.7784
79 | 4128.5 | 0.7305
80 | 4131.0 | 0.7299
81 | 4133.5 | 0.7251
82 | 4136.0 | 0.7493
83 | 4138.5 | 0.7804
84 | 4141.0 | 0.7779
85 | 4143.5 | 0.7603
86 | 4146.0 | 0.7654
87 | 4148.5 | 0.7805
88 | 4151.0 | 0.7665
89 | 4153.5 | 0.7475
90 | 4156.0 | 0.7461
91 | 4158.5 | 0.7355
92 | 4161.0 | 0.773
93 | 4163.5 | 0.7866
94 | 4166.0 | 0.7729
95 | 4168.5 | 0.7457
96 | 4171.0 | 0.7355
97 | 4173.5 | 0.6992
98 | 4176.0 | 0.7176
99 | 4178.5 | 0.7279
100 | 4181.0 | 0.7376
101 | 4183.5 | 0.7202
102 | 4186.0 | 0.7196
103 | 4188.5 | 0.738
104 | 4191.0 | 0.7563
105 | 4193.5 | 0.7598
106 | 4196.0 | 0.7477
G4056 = 0.001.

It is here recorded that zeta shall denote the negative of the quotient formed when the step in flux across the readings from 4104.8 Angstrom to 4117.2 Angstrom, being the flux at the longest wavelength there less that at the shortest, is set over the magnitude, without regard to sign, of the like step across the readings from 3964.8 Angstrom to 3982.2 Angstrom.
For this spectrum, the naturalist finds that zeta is -0.49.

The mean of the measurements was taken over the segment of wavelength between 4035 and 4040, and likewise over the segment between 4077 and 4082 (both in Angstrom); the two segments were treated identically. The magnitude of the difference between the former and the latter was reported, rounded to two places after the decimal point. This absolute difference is 0.03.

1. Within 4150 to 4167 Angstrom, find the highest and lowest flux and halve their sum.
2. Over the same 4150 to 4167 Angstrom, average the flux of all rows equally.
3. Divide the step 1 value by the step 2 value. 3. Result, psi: 1.000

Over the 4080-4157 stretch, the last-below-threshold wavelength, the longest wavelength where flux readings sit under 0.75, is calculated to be 4156.0 Angstrom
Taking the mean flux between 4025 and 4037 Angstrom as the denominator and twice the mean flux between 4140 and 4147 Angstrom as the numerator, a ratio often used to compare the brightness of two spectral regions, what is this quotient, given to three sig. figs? 2.06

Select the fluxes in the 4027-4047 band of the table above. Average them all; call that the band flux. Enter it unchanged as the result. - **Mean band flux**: 0.750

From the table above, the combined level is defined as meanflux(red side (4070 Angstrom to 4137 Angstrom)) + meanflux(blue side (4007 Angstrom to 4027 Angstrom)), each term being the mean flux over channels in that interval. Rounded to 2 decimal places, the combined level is 1.48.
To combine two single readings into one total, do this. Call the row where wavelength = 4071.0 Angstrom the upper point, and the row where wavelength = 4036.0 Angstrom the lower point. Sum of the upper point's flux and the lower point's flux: 1.46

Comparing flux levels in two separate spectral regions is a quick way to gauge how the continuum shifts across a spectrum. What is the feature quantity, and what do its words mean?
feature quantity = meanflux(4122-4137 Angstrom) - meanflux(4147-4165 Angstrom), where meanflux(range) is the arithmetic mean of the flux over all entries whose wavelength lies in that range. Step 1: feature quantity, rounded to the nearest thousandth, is -0.012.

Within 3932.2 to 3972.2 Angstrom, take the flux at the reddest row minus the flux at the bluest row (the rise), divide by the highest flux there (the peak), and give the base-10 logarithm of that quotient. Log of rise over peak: -1.22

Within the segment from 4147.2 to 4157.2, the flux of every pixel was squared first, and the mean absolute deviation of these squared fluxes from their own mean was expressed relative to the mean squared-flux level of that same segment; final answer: 0.035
